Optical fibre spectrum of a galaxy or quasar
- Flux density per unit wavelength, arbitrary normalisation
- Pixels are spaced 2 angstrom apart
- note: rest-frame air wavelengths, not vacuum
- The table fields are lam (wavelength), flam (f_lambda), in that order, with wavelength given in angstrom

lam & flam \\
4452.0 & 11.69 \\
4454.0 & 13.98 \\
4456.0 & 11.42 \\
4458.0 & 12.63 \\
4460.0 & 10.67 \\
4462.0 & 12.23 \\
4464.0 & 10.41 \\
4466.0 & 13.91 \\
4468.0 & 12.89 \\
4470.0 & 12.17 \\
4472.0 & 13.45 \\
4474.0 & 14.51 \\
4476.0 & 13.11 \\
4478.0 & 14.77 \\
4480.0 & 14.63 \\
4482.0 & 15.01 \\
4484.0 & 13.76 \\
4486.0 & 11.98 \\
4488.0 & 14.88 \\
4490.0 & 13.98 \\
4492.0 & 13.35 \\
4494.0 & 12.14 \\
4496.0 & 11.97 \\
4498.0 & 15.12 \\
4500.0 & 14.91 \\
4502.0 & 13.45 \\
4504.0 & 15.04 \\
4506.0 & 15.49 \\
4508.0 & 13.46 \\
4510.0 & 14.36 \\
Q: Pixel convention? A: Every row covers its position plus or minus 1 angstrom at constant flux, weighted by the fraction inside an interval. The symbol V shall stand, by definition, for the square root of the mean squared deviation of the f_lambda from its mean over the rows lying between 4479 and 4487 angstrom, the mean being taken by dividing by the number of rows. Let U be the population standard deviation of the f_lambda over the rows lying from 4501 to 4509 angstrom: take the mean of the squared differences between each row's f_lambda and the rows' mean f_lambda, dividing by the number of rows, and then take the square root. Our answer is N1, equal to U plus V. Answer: 2.09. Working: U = 0.92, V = 1.2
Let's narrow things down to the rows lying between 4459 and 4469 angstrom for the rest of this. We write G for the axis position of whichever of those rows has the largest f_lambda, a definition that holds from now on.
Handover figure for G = 4466.0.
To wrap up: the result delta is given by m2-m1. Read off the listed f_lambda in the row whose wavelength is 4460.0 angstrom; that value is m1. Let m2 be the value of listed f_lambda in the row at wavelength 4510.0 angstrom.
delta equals 4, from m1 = 10.67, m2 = 14.36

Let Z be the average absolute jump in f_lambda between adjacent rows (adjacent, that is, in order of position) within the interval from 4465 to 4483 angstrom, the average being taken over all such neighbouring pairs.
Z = 0.96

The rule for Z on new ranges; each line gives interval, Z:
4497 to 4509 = 1.15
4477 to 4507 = 1.16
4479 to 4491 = 1.44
